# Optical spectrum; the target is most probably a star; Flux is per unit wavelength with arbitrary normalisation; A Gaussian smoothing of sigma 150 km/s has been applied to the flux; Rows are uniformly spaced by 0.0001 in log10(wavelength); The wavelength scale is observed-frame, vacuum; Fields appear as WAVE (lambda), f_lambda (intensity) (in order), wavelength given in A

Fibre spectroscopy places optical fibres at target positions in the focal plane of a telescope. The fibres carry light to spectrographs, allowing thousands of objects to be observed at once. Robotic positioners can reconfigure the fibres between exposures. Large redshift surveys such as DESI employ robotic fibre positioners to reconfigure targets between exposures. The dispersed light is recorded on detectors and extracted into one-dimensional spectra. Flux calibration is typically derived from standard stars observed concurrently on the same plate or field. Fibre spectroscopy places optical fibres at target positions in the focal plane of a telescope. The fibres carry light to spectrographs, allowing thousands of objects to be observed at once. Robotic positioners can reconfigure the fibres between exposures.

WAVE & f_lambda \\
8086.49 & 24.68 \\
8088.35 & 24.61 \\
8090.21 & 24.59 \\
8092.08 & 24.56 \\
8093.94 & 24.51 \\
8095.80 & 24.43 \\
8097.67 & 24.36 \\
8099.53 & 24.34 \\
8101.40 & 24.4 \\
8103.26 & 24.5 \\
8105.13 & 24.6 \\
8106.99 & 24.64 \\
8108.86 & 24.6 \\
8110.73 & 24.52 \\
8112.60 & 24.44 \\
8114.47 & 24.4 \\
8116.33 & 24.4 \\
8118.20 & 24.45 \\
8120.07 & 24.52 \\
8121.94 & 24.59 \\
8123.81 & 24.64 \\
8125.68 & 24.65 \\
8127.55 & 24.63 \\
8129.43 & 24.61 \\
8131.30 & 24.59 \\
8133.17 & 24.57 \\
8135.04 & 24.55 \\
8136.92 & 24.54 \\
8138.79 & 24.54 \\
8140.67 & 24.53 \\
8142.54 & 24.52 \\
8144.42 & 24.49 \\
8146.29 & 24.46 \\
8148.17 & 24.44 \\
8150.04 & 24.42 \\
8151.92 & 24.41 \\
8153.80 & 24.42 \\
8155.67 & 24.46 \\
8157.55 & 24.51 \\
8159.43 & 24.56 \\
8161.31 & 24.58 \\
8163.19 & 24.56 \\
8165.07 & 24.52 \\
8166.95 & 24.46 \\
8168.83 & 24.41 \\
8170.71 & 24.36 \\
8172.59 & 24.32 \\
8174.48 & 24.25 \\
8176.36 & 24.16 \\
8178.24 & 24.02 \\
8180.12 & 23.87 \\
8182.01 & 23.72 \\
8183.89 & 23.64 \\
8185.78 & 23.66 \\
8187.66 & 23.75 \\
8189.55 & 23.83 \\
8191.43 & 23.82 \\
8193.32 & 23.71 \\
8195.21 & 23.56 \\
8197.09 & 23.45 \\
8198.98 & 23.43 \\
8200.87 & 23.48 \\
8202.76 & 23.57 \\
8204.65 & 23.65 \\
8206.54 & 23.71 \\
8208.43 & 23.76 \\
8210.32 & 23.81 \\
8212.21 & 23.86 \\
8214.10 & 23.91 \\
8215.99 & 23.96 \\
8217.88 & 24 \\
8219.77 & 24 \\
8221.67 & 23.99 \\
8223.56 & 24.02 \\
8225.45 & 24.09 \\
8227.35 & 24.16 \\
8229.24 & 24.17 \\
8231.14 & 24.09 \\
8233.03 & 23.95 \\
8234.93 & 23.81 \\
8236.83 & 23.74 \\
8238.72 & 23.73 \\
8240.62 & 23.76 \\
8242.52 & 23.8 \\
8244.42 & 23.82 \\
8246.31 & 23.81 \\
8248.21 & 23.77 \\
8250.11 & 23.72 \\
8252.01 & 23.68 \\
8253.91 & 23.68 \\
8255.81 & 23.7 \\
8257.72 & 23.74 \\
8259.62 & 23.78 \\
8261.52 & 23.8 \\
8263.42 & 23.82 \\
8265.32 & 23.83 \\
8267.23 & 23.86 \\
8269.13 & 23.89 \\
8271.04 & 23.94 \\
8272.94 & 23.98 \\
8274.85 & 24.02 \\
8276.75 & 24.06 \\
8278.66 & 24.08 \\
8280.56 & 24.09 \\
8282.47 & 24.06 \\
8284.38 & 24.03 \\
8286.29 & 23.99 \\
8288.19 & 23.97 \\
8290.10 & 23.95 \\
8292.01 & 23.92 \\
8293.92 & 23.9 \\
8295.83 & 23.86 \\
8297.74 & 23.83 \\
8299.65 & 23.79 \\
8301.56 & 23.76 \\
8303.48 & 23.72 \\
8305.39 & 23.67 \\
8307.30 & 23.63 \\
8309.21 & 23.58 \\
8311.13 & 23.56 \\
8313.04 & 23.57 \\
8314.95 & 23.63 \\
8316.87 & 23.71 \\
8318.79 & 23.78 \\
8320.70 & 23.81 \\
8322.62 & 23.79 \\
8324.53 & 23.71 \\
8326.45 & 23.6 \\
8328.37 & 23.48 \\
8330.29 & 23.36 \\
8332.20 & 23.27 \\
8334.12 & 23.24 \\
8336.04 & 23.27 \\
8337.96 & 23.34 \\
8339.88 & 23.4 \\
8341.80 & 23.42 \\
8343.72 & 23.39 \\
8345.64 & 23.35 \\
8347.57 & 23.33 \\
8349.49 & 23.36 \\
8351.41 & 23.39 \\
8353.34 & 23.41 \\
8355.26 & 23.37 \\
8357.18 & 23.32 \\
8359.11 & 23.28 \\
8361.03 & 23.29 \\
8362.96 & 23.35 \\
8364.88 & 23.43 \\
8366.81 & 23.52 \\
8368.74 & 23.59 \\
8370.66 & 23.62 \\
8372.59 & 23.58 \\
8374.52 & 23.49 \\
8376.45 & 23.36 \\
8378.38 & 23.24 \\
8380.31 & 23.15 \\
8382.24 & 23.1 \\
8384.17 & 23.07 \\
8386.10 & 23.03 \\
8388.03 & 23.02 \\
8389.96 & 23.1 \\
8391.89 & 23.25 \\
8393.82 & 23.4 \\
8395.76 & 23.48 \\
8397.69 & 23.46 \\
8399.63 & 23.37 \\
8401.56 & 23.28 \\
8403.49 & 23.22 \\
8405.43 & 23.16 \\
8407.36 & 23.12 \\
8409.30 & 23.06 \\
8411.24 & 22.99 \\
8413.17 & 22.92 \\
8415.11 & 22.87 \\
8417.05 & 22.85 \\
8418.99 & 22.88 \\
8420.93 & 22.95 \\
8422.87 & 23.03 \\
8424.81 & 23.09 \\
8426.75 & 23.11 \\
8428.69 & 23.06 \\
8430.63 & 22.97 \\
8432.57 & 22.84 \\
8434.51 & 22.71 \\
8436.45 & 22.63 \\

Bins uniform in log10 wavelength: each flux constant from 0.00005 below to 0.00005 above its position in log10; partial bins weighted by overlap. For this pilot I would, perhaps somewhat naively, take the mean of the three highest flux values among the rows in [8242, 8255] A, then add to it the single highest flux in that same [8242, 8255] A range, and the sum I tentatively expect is 47.6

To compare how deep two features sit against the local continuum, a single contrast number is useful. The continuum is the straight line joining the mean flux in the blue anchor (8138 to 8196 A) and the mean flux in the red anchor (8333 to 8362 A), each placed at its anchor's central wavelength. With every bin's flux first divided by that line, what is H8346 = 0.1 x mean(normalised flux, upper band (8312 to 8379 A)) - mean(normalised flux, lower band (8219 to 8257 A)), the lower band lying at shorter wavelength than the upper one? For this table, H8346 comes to -0.899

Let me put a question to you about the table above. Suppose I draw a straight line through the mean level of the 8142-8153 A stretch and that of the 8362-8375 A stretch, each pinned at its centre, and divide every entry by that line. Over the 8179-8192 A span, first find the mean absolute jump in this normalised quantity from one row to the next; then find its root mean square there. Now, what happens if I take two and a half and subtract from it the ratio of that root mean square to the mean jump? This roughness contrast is -329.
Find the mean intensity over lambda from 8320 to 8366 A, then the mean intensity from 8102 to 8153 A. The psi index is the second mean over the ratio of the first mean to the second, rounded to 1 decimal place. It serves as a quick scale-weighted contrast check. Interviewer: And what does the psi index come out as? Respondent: 25.7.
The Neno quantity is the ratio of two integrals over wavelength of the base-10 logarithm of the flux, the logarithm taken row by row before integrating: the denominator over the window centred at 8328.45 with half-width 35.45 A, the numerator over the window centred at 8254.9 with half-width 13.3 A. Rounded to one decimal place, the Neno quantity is 0.4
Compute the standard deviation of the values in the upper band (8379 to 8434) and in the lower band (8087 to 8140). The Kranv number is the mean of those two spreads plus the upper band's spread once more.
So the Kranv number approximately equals 0.31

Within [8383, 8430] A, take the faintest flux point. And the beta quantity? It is 22.85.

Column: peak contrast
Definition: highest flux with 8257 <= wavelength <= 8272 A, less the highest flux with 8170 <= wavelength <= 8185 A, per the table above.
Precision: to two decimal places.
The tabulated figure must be -0.42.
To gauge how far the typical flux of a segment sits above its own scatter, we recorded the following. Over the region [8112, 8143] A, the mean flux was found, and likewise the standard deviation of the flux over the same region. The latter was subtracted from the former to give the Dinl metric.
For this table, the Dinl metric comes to 24.5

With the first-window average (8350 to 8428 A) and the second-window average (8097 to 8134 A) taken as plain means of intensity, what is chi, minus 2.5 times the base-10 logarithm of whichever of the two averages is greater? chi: -3.47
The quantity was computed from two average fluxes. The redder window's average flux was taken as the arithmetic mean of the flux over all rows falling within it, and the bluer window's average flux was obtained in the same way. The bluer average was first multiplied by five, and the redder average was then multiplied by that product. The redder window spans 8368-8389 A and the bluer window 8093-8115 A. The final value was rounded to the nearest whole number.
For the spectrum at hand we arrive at 2851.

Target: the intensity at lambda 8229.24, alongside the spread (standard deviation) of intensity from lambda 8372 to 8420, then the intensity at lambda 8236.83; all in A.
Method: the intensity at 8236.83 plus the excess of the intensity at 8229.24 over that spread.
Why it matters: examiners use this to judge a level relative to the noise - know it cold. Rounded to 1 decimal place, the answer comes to 47.7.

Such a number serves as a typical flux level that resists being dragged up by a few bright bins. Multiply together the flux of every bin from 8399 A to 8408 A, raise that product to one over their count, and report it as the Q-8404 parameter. 23.2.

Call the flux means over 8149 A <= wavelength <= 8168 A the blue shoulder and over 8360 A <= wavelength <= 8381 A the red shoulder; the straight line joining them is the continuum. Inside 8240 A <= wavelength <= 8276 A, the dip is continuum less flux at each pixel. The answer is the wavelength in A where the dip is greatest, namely 8252.01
